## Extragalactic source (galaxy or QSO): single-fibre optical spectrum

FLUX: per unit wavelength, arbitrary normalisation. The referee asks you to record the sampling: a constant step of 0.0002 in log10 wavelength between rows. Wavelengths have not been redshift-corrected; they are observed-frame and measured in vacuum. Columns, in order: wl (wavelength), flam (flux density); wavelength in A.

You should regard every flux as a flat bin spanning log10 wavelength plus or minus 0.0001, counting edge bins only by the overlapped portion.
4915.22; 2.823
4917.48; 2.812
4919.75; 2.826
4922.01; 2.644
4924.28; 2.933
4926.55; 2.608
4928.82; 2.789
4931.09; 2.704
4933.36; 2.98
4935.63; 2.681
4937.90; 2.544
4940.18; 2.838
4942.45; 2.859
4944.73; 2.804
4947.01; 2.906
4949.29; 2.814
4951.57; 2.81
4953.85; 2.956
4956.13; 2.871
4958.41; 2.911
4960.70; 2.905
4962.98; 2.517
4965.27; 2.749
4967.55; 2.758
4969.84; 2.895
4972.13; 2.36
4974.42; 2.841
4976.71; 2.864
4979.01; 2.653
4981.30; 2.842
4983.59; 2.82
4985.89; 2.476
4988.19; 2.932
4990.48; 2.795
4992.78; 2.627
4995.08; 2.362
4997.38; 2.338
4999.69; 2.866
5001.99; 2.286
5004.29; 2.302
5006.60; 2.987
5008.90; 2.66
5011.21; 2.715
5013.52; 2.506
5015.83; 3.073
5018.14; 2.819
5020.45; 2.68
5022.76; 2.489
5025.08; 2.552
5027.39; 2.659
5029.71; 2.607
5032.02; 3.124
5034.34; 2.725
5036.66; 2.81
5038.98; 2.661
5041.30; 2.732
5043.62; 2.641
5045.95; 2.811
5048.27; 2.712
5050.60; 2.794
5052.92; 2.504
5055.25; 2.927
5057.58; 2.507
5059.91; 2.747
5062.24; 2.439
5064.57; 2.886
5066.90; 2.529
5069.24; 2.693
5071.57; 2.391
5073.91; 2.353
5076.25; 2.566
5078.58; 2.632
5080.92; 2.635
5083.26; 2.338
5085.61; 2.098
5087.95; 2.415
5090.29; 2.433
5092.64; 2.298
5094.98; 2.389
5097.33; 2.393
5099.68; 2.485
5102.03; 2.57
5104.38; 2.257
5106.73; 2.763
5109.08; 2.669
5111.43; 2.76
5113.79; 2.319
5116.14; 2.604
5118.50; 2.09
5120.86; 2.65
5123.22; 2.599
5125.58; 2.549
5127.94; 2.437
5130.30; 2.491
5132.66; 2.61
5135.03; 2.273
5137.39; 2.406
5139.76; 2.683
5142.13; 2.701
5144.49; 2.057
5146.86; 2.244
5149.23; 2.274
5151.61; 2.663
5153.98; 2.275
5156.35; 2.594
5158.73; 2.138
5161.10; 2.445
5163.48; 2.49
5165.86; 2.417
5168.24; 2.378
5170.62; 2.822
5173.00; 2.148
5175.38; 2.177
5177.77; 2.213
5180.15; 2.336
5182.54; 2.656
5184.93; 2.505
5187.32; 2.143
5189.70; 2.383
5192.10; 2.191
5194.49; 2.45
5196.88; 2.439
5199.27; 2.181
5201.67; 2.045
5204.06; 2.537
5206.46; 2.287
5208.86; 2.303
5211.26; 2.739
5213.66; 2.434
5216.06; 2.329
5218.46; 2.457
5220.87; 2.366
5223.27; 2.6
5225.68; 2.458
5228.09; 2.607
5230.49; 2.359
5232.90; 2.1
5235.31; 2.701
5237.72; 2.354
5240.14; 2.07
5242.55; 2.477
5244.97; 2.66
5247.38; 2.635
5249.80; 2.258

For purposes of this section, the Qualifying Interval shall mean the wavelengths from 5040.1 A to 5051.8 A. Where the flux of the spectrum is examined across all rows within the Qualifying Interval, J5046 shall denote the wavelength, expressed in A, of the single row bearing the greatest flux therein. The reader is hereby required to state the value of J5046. 5045.95 A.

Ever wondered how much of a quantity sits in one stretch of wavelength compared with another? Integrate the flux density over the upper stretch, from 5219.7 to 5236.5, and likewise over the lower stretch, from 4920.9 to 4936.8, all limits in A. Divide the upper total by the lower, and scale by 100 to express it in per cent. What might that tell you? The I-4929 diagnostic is 94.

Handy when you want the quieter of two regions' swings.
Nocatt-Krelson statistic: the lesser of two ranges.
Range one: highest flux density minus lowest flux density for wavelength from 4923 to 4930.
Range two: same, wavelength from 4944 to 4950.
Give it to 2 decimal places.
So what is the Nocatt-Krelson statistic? 0.10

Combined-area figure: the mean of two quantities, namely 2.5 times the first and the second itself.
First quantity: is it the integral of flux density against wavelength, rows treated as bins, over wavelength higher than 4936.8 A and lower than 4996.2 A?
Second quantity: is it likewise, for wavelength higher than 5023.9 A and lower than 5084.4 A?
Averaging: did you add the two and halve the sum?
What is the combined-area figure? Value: 285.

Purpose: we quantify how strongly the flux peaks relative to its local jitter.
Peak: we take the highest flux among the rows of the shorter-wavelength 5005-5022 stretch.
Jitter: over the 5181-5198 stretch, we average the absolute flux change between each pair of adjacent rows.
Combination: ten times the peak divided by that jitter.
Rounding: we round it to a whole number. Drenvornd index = 152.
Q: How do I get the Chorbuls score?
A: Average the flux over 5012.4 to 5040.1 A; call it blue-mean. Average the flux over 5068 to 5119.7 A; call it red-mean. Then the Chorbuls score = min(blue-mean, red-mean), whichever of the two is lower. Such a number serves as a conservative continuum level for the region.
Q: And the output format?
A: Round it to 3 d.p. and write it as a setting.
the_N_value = 2.461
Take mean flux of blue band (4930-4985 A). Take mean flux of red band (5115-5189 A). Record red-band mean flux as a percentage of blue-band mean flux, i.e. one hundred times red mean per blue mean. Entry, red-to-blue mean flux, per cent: 87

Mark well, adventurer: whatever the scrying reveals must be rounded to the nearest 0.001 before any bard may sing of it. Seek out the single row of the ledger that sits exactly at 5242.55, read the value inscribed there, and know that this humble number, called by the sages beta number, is 2.477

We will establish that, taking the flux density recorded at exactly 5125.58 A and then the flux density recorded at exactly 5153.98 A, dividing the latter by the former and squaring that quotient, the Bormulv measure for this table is 0.80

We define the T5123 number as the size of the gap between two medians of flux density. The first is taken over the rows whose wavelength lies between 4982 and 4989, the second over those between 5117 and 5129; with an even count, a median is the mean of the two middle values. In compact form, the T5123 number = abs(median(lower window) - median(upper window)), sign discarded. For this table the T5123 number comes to 0.27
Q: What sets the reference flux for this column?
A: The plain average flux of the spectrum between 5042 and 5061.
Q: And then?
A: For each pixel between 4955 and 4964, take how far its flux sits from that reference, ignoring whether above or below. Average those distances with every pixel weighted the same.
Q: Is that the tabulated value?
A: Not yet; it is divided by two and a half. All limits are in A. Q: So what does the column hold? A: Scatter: 0.076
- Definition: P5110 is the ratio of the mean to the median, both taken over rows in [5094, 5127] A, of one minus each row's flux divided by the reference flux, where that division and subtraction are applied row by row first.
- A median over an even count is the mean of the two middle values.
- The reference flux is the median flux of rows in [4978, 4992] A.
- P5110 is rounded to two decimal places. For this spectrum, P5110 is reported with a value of 1.21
